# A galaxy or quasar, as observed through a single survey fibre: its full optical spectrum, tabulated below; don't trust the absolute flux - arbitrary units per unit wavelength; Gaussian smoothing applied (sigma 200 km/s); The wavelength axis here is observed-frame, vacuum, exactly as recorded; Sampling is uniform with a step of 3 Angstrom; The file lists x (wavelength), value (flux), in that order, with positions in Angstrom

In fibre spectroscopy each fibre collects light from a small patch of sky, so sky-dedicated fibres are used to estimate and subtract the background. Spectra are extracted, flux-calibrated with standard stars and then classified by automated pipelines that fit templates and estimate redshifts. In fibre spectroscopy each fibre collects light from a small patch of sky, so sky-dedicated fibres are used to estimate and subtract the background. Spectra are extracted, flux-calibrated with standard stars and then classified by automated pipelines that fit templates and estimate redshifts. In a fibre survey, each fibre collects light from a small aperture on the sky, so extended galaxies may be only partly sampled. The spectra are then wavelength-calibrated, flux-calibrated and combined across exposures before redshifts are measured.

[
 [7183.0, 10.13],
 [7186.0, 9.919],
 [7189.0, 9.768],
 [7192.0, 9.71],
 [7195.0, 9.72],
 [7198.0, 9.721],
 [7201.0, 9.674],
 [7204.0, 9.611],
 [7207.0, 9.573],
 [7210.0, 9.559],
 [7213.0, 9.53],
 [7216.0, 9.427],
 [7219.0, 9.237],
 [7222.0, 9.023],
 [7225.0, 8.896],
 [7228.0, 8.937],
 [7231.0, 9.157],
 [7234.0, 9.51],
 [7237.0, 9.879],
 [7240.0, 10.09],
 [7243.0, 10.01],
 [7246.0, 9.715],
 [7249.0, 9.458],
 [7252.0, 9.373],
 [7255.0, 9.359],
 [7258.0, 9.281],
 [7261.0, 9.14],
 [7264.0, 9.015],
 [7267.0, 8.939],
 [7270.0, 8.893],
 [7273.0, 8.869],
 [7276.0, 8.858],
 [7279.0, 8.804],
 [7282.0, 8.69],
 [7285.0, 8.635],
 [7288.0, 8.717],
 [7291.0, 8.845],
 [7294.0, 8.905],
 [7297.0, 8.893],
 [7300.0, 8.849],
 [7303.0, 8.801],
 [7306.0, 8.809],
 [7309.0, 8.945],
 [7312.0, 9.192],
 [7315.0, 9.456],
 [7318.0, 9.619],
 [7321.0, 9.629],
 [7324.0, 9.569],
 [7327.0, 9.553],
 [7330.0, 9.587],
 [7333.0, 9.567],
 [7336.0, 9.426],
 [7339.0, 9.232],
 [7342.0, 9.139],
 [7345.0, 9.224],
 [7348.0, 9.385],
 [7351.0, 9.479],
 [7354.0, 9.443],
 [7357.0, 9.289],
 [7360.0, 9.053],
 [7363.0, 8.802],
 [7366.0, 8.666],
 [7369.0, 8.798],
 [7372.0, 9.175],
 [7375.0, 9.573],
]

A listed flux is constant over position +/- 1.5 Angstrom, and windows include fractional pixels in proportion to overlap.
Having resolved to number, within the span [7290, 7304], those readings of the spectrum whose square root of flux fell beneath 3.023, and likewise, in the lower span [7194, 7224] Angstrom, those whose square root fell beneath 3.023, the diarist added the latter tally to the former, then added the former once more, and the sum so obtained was 11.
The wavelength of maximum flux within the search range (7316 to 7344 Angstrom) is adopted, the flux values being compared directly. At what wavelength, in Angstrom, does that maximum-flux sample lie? 7321.0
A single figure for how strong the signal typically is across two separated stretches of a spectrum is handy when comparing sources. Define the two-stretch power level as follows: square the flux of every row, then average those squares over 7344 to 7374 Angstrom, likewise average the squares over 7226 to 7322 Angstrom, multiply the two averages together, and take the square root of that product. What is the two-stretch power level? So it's 83.8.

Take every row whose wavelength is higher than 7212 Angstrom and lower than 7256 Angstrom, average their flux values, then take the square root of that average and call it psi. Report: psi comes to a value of 3.072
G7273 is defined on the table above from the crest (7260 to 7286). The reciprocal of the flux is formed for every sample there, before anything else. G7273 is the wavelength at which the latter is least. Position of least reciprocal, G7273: 7261.0 Angstrom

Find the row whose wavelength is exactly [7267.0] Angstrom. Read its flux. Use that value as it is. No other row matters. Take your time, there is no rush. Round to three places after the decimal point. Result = 8.939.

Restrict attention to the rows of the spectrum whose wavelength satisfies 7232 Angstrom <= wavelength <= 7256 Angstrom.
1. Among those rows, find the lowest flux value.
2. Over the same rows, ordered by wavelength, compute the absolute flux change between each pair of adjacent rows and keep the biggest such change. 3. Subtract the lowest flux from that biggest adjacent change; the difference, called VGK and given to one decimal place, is -9.0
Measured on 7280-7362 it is -8.4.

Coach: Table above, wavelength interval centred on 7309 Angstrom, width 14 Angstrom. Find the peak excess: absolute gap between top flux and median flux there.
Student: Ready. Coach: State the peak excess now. 0.51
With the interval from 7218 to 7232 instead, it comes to 0.21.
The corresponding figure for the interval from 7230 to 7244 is 0.21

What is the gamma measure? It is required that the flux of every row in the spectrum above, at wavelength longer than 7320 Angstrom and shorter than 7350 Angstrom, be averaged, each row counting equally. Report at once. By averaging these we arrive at 9.43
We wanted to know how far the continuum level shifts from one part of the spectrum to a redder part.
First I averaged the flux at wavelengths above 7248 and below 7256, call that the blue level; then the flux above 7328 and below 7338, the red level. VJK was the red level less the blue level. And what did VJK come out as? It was 0.1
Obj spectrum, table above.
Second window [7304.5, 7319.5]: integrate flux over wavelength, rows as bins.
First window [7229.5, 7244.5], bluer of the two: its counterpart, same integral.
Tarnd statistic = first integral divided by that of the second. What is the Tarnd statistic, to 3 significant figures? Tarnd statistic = 1.06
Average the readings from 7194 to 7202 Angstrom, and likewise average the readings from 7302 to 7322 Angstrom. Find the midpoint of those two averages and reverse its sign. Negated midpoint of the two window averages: -9.46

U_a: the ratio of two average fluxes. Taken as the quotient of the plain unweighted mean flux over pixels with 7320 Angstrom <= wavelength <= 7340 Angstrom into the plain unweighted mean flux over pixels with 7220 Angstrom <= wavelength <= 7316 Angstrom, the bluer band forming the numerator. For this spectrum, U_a 0.96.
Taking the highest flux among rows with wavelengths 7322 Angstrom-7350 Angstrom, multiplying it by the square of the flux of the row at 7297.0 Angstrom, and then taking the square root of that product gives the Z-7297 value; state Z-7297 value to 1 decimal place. 27.5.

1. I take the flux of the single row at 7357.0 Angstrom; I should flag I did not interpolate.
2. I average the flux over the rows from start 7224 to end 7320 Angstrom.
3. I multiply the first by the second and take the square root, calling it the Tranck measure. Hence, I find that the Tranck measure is 9.22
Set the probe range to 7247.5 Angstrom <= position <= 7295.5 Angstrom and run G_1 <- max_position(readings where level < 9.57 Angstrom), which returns 7294.0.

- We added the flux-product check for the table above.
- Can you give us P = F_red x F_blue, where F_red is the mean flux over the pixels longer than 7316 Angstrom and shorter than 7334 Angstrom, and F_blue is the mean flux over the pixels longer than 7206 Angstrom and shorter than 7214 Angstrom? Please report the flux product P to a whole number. 92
